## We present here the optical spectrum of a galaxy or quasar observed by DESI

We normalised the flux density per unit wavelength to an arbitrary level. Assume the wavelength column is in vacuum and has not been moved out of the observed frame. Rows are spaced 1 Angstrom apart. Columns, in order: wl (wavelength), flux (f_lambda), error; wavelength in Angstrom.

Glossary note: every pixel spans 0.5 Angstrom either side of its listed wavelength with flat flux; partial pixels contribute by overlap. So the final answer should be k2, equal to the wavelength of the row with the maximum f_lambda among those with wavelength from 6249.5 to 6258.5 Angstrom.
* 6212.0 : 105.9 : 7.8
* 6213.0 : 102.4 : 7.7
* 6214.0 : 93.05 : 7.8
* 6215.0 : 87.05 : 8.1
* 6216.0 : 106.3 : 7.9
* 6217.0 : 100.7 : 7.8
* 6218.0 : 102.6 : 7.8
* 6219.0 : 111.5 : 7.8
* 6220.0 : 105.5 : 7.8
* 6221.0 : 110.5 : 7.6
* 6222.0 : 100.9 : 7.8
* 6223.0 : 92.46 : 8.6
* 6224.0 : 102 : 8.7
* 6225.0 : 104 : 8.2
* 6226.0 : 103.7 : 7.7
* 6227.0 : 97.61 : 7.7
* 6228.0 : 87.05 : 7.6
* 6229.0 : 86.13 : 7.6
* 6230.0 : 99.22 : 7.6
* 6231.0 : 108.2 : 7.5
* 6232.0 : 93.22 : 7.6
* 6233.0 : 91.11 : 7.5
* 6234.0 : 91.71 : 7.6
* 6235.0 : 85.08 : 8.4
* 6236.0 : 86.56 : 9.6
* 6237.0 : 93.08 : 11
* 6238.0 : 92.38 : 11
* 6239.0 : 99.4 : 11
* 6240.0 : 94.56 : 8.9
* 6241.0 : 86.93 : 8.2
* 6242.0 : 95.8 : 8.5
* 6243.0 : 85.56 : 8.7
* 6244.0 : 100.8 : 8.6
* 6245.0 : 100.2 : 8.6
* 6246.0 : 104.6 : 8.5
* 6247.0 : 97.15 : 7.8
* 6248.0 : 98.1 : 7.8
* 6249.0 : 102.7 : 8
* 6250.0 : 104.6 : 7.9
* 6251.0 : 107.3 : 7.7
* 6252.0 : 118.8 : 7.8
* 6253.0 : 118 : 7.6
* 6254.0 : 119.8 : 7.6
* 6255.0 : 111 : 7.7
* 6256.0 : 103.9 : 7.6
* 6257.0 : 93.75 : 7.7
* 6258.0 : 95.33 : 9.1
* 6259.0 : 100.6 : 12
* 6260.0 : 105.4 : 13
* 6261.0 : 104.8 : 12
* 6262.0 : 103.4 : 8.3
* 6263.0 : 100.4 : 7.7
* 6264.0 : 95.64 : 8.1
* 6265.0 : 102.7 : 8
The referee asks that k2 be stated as 6254.0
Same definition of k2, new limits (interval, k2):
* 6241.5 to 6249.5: 6246.0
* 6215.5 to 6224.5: 6219.0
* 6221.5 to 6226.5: 6225.0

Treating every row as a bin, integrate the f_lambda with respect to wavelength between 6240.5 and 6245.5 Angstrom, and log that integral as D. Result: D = 469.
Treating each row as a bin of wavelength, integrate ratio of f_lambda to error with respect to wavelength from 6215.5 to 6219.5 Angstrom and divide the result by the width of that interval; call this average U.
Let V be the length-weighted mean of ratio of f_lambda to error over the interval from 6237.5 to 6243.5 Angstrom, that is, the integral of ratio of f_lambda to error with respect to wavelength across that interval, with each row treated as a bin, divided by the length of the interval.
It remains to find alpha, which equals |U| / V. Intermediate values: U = 13.5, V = 10.0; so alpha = 1.35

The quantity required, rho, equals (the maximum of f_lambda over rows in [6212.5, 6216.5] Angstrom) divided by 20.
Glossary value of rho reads 5.3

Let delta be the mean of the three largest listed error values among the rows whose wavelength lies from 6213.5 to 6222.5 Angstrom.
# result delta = 7.9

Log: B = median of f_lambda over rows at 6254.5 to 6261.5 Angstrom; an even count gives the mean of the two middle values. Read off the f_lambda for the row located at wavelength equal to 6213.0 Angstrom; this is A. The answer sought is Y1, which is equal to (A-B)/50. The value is 0.0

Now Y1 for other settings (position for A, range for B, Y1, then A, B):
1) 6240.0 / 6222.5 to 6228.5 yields -0.1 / 94.56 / 100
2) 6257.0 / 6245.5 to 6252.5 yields -0.2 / 93.75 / 105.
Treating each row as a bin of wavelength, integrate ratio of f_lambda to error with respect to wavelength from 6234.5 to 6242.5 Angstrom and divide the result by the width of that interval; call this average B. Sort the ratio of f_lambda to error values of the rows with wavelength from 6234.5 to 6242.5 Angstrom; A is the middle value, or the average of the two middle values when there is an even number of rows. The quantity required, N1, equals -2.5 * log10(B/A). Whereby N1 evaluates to -0.012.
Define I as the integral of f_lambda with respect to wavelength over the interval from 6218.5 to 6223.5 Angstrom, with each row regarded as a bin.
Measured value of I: 521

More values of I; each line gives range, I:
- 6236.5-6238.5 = 185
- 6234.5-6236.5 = 172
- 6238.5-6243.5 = 462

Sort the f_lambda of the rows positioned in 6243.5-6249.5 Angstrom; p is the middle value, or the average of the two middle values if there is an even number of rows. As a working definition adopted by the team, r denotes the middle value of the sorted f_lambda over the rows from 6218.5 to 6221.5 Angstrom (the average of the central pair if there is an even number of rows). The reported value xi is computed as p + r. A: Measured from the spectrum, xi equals 211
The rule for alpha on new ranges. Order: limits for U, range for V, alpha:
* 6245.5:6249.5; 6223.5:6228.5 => 1.01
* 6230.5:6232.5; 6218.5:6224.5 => 1.03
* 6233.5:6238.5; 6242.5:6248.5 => 0.82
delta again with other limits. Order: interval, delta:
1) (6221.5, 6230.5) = 8.5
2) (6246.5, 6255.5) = 7.9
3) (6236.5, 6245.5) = 11.0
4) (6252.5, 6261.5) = 12.3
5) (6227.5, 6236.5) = 8.5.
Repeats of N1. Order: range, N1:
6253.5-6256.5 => -0.015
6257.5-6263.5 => -0.065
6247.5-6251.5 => -0.009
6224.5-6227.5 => -0.022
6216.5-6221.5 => -0.013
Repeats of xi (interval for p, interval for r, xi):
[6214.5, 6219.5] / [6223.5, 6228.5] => 205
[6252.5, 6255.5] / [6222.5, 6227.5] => 220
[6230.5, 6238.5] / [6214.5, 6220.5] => 196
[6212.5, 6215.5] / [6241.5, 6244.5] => 189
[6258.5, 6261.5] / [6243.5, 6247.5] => 205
